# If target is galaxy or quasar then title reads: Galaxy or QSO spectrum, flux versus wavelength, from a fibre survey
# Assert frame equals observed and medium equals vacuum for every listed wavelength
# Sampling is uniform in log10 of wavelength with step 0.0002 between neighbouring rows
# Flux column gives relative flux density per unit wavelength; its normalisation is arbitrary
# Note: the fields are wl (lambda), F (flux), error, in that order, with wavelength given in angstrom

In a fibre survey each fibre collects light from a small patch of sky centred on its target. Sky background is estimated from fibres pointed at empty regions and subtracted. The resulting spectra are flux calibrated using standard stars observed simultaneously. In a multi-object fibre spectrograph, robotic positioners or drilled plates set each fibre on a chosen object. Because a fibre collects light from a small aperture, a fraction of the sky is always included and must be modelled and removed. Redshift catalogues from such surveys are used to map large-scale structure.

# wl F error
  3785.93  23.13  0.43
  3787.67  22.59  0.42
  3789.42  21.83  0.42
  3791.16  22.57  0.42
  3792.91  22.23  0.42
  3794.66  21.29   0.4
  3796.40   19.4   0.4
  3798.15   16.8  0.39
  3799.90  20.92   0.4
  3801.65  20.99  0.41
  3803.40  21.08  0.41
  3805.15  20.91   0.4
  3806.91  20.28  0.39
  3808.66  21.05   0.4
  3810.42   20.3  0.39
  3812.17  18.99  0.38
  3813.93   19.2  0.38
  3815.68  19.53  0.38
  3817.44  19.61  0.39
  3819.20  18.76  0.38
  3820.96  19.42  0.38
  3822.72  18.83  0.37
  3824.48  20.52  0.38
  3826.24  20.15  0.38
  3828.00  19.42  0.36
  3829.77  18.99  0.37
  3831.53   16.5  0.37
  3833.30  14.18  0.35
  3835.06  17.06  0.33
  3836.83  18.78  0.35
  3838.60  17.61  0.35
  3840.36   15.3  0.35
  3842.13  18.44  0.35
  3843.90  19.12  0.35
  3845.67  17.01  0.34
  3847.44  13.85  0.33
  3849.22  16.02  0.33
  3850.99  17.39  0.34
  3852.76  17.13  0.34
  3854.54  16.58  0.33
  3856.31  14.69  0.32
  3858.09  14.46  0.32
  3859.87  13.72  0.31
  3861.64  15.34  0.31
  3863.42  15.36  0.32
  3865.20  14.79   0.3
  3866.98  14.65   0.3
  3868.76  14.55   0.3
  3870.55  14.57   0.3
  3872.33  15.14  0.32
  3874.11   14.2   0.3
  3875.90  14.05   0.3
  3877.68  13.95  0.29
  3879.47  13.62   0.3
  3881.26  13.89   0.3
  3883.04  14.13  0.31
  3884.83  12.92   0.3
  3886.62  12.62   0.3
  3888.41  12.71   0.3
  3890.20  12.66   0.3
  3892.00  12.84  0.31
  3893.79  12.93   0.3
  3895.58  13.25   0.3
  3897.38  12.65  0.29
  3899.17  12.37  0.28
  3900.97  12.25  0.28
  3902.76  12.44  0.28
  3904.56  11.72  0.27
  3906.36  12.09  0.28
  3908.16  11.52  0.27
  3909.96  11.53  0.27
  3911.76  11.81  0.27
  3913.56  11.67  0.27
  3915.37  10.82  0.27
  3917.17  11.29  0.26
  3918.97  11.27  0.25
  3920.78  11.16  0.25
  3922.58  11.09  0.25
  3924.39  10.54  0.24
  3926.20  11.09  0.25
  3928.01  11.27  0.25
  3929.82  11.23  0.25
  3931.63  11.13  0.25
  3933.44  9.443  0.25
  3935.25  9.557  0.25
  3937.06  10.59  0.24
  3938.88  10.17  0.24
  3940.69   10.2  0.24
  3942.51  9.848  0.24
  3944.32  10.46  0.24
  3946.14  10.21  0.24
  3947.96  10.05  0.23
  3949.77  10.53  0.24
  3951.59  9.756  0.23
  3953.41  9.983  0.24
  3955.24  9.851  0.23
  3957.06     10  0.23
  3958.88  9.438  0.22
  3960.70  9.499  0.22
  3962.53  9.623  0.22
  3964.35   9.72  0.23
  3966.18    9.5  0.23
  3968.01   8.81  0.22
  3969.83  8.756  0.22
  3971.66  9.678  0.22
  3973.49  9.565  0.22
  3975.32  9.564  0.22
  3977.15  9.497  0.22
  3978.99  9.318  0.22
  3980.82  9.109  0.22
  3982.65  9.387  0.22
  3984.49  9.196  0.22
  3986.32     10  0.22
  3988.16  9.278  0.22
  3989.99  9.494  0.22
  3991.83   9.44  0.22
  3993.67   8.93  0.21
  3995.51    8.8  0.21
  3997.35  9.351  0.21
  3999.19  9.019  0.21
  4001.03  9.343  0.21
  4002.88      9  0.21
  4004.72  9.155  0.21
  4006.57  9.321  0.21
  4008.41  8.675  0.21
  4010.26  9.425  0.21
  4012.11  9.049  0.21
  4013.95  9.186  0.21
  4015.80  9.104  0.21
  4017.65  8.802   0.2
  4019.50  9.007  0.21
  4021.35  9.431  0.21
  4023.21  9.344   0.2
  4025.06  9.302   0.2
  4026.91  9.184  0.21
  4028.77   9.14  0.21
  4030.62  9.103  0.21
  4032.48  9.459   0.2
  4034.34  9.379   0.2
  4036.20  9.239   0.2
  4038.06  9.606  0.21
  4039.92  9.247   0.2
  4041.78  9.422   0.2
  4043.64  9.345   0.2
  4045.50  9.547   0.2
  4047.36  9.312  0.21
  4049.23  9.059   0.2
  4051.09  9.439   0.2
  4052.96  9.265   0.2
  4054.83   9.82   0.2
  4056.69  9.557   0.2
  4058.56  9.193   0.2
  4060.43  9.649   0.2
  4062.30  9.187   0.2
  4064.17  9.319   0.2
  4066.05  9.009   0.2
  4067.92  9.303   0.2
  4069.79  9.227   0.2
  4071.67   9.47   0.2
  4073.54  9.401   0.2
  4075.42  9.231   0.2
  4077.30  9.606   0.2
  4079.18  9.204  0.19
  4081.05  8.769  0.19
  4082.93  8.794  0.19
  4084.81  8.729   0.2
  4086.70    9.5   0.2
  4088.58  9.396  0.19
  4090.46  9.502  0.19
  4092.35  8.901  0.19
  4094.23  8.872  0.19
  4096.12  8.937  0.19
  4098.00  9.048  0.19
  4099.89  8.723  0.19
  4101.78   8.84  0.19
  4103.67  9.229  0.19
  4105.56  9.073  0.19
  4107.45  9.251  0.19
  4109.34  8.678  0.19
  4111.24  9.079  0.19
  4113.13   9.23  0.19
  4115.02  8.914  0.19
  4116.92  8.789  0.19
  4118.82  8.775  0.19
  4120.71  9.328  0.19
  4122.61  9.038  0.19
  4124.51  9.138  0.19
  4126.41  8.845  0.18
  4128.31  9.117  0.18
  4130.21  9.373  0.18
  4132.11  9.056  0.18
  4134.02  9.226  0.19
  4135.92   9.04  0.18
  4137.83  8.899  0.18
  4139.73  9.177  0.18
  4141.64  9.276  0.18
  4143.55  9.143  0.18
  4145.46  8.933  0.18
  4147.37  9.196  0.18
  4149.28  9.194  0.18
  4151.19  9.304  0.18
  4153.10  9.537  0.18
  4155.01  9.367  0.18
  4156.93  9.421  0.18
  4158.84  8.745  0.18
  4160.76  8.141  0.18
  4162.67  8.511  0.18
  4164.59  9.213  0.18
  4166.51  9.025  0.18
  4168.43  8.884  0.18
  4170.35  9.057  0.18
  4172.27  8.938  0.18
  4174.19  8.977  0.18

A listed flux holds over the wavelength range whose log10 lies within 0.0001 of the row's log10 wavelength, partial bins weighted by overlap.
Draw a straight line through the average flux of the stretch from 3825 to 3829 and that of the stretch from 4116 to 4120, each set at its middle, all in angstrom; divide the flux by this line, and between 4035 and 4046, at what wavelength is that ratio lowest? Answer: 4036.20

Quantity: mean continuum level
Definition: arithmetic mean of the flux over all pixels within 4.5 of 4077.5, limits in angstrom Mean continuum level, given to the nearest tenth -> 9.2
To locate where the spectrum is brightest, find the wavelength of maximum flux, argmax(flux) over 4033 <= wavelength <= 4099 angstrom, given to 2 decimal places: 4054.83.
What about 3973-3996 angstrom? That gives 3986.32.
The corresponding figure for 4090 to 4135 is 4090.46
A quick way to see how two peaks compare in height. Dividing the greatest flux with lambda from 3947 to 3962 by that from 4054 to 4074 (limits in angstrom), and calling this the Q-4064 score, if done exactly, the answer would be 1.07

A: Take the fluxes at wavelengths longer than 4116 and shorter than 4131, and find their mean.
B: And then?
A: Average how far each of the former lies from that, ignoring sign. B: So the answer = 0.19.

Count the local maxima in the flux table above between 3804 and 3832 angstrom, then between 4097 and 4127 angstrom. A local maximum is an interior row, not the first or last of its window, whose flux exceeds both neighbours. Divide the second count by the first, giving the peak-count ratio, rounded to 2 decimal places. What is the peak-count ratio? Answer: 1.25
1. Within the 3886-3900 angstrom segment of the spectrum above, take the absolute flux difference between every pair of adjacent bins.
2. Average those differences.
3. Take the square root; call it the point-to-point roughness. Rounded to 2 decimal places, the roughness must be 0.48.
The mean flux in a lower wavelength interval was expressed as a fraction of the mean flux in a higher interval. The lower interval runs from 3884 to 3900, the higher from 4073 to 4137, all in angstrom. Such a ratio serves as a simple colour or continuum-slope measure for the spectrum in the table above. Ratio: 1.41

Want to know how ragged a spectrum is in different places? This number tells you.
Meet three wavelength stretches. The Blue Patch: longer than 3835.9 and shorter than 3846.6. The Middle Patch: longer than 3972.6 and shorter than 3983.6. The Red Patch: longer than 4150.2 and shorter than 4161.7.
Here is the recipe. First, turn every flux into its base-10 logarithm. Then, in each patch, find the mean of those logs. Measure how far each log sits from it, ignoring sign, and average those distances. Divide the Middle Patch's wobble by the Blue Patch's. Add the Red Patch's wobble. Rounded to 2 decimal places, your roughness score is 0.26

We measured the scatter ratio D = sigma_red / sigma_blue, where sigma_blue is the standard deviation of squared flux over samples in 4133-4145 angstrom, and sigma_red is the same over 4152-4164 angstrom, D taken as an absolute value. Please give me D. 4.1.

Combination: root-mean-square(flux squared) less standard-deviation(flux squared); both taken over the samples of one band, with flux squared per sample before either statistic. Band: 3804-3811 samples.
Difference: 412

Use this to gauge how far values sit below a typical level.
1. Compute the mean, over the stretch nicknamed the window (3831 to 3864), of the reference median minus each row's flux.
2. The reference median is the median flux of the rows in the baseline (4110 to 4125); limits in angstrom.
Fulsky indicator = -7.2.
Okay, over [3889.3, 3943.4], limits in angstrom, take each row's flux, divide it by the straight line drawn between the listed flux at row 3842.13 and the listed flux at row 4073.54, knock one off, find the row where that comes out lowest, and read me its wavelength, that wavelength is 3933.44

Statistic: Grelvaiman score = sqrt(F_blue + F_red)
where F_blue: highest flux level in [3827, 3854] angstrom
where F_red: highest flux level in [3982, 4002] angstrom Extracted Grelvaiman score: 5.4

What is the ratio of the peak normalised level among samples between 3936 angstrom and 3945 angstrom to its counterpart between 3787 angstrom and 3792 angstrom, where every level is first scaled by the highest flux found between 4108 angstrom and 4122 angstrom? 0.47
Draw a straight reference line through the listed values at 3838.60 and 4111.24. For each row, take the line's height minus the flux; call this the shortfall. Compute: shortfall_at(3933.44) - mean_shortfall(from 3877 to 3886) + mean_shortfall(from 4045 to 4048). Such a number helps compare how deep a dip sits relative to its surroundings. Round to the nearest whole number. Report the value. 4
